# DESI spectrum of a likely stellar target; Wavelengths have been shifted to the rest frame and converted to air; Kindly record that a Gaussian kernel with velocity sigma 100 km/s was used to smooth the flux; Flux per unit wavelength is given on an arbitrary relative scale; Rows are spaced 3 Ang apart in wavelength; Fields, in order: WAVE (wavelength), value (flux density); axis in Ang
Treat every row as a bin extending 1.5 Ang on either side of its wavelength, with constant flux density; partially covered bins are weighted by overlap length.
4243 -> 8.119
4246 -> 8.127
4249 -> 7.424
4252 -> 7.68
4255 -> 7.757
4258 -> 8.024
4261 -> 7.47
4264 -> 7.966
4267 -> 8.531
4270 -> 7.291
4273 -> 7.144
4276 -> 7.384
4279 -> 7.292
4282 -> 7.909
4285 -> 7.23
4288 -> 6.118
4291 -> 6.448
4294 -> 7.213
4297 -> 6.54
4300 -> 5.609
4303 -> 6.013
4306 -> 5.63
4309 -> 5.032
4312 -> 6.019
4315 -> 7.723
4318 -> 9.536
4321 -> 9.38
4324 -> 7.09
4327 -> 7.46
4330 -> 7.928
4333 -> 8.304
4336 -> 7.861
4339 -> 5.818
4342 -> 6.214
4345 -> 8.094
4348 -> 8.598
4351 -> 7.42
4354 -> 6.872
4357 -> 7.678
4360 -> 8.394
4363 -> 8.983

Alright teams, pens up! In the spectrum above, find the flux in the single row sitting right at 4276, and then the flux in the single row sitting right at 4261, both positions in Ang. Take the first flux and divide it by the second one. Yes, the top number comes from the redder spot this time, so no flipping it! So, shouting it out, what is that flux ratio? 0.99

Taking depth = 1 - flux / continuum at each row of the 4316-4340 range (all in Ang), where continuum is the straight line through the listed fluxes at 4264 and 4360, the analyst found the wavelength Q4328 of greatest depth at 4339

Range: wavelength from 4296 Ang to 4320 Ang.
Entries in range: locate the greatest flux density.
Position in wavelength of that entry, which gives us 4318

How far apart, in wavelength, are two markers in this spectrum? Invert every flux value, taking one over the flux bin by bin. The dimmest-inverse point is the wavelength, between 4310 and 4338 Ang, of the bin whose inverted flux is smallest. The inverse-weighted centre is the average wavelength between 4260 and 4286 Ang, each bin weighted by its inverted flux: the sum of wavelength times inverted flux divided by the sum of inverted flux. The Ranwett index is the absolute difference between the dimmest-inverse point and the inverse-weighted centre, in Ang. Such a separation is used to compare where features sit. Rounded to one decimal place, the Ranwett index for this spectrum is 44.9 Ang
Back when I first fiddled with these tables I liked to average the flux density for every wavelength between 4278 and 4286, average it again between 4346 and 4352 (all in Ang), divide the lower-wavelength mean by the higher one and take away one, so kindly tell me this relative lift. -0.07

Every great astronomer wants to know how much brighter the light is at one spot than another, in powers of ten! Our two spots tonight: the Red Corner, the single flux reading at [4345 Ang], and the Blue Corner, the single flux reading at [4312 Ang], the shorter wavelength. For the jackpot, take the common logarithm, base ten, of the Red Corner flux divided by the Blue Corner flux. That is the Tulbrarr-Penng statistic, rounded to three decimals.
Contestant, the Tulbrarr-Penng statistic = 0.129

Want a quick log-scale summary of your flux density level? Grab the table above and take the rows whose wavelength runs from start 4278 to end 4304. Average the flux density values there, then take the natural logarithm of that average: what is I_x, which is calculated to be 1.90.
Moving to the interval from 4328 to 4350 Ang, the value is 2.02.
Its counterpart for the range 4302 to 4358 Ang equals 1.99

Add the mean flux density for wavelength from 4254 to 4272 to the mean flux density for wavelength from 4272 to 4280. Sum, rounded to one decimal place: 15.1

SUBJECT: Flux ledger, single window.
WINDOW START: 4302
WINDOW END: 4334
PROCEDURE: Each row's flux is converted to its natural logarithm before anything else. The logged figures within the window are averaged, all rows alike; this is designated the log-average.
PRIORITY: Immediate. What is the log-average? 1.97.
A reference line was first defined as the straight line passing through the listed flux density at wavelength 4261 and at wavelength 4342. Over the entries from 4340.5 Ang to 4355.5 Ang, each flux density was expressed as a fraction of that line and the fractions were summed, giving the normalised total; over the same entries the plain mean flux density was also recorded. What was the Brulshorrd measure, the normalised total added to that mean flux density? 13.5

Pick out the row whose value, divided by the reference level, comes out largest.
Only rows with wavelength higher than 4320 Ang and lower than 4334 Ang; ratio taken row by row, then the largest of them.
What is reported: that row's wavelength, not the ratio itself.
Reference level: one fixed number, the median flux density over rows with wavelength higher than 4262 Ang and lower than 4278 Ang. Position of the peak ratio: 4321 Ang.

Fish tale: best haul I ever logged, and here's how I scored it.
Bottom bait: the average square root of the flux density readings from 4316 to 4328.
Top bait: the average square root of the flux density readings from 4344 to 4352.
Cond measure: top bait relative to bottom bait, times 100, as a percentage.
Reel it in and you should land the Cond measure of 98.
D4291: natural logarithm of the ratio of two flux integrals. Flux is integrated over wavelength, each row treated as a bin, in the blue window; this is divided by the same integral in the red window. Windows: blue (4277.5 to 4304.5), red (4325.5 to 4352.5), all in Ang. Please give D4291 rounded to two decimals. -0.11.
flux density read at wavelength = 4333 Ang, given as 8.304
